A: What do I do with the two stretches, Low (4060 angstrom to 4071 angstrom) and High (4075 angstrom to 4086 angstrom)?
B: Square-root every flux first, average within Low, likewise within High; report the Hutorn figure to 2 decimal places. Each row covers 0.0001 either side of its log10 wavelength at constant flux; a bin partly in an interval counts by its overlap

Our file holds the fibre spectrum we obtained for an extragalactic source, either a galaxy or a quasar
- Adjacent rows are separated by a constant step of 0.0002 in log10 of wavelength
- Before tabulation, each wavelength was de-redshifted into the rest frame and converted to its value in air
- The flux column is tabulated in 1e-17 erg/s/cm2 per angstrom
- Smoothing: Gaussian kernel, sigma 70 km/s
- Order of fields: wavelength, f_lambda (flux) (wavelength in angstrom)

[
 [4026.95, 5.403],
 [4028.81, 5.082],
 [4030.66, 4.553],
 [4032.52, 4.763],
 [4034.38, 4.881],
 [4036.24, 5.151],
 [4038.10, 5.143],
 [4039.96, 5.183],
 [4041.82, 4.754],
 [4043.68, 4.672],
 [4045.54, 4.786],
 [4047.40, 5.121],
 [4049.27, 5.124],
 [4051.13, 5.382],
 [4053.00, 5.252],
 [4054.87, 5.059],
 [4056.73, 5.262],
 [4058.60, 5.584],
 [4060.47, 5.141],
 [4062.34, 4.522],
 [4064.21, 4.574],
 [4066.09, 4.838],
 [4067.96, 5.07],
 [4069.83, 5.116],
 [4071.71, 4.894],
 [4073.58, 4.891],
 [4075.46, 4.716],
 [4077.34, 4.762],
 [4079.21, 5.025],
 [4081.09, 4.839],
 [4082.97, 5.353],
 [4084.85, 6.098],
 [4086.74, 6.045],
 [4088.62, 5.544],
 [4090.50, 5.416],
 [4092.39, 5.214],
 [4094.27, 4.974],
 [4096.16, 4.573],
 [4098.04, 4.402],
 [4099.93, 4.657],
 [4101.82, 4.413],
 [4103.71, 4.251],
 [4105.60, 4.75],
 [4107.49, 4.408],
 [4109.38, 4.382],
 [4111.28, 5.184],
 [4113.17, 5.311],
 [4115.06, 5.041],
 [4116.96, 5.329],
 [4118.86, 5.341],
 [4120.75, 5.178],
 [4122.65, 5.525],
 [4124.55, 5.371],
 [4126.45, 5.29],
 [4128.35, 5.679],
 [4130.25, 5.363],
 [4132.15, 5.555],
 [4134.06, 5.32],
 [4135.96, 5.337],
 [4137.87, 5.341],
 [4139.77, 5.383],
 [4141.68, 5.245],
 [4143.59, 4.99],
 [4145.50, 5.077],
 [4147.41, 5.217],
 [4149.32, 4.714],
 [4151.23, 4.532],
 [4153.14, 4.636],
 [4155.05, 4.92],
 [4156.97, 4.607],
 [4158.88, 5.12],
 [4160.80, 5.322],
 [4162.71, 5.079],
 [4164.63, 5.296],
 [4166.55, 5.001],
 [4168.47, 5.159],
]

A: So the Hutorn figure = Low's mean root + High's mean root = 4.47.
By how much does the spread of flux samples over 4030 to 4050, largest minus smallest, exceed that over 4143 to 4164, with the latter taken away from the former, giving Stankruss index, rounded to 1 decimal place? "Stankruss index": -0.2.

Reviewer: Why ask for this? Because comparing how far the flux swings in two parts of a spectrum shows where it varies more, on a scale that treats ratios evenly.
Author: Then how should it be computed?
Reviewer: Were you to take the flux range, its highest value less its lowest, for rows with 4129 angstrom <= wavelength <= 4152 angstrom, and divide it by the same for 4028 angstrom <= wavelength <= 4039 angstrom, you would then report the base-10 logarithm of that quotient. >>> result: 0.2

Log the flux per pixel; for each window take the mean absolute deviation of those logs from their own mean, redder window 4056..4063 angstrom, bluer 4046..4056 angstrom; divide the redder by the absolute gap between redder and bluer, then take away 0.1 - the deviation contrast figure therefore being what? 1.4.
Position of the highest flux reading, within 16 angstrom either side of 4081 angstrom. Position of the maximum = 4084.85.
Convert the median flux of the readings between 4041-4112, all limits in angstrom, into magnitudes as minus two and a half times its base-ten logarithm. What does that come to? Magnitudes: -1.73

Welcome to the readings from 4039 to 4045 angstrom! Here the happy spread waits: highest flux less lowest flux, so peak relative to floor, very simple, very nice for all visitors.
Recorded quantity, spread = 0.51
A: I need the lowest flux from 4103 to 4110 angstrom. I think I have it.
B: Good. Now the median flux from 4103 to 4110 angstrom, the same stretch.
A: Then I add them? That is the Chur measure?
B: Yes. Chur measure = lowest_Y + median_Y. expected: 8.6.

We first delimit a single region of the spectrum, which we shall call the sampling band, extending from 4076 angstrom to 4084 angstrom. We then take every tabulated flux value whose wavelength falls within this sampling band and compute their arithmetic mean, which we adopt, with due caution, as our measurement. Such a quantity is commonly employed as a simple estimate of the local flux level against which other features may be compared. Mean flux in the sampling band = 5.0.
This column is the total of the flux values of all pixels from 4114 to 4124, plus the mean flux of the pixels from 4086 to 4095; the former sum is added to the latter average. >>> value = 31.9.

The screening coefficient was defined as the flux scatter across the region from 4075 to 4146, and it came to 0.44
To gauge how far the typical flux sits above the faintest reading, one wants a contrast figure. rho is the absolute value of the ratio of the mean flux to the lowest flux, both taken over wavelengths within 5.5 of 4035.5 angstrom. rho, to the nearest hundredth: 1.09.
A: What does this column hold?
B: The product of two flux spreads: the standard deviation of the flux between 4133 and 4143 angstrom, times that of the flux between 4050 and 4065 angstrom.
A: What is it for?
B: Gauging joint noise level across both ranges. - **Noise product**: 0.02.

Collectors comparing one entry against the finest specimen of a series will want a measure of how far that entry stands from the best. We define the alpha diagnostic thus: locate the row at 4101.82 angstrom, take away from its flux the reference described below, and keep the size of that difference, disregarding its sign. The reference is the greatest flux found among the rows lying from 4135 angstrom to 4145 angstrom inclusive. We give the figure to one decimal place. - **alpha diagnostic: 1.0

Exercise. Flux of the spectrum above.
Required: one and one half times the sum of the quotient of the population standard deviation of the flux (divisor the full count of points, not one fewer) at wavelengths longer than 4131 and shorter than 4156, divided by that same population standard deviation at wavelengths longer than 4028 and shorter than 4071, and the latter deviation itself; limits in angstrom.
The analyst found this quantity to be 2.1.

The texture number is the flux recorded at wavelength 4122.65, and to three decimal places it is 5.525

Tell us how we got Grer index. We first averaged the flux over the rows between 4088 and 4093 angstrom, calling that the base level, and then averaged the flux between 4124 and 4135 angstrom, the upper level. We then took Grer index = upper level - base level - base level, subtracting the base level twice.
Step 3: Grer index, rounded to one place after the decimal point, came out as -5.4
